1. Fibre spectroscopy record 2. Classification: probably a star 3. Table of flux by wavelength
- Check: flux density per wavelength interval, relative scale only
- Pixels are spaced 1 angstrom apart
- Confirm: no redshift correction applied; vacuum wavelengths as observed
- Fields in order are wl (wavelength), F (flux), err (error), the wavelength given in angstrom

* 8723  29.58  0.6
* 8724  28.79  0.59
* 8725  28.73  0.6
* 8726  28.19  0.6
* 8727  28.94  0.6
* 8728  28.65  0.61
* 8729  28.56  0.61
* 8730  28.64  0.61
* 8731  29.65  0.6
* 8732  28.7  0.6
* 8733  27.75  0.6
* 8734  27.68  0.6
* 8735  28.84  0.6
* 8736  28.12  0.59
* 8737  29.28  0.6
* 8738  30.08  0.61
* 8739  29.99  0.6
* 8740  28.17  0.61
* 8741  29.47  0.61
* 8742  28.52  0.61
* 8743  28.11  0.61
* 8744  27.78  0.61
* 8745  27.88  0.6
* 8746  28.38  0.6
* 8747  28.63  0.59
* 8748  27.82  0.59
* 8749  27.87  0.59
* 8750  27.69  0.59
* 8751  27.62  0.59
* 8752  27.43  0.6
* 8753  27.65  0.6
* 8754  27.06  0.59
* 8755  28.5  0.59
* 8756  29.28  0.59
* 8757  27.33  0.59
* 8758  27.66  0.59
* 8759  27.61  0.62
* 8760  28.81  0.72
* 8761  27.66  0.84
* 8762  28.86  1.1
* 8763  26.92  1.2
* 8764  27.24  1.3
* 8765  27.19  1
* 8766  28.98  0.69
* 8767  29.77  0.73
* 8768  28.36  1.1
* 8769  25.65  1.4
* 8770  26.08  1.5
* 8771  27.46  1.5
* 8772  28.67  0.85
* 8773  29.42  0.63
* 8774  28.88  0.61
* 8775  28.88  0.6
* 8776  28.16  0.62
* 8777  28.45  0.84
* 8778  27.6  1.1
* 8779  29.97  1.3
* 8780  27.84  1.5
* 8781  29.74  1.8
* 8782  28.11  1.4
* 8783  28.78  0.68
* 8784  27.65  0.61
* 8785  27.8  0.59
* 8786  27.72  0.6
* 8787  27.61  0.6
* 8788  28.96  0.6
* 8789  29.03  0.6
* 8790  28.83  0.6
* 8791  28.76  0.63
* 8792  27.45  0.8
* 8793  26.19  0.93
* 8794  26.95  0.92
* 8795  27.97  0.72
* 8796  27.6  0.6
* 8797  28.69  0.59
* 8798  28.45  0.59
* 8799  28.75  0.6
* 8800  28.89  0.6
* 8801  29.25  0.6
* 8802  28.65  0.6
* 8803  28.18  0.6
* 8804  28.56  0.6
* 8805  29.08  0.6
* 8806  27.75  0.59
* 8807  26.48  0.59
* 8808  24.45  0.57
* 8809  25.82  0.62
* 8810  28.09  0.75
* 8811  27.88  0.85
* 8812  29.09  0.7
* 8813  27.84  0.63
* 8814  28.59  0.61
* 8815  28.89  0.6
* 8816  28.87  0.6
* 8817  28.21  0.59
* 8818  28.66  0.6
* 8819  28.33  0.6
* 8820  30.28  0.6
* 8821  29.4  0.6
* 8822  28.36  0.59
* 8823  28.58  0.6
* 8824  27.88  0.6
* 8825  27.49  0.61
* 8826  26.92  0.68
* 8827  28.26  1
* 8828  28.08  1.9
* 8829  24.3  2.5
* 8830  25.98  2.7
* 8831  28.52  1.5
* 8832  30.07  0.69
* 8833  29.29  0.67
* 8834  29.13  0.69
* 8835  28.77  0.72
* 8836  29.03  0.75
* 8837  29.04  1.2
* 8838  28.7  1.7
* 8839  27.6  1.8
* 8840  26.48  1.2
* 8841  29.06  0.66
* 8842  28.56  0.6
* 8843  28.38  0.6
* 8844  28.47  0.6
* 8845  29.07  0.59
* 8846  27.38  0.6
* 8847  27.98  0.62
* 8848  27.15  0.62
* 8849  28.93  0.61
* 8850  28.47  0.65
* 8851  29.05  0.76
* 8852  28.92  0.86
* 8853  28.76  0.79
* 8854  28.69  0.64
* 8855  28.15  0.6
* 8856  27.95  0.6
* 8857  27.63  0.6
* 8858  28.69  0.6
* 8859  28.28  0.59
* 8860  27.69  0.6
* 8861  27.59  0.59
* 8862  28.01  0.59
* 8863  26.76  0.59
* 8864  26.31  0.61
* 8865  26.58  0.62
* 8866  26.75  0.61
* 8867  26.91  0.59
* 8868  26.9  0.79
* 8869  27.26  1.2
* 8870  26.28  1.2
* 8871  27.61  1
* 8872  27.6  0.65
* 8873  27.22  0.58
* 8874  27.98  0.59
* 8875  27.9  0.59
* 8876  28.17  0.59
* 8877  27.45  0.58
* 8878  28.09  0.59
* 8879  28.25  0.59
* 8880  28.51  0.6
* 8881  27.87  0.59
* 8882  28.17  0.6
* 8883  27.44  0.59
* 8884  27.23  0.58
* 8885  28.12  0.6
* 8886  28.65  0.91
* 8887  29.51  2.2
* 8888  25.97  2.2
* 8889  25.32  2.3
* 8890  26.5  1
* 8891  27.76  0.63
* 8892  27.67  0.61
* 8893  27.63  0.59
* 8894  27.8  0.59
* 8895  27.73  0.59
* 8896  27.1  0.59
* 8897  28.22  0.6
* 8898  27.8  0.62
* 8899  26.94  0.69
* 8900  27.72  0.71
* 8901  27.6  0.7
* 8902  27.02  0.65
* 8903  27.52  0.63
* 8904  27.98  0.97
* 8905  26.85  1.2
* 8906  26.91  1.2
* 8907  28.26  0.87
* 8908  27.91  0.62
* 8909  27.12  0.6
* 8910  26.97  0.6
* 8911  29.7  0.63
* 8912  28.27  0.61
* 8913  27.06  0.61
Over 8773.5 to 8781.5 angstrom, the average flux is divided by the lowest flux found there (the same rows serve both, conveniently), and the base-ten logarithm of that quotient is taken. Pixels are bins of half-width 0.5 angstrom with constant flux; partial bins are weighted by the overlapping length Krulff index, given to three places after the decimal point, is 0.017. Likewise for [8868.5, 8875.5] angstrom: 0.018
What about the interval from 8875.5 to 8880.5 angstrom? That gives 0.010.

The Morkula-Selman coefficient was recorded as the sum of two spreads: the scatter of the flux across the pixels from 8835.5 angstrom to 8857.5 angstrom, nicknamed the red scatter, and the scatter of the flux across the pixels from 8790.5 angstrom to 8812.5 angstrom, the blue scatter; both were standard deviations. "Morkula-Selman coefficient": 1.9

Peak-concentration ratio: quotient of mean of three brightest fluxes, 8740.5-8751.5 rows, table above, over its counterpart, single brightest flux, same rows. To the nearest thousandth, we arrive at 0.980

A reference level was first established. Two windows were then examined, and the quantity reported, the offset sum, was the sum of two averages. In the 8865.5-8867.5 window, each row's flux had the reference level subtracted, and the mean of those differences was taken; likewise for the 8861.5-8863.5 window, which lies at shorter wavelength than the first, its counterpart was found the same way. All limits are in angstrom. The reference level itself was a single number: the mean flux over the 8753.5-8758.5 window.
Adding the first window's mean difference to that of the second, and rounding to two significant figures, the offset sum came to -1.7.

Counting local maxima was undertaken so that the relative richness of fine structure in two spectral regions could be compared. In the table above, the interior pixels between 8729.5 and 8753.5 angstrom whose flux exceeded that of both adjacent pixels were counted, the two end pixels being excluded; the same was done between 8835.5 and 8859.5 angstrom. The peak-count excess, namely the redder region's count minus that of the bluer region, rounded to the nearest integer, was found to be 1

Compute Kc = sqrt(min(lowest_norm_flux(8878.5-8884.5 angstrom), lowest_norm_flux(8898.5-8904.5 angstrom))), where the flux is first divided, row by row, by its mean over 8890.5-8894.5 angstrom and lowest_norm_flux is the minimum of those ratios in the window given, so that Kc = 0.986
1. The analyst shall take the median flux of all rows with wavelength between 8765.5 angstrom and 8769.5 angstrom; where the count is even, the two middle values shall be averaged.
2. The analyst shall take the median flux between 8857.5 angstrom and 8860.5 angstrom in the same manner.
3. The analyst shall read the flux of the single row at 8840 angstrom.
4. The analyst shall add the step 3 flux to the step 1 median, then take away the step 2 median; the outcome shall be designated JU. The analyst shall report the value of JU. 26.9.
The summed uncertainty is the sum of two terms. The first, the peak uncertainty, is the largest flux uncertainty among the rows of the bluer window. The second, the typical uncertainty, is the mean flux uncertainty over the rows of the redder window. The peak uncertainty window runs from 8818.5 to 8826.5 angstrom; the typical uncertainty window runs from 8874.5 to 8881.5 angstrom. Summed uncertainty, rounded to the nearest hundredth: 1.27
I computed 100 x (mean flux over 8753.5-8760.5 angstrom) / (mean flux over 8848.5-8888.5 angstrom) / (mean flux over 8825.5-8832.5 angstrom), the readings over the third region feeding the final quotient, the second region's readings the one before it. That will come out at 3.67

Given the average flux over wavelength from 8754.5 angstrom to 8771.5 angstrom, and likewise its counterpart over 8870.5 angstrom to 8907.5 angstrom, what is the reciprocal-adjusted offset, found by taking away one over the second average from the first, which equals 27.8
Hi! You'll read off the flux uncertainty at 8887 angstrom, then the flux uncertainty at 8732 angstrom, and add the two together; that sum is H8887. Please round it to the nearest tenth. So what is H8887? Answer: 2.8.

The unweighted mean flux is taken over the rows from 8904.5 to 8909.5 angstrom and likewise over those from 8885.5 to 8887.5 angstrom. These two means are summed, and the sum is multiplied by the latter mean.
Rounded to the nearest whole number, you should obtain 1643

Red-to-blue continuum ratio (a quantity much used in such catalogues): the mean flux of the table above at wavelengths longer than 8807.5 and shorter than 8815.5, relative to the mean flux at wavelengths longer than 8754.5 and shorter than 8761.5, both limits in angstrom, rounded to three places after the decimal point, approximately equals 0.981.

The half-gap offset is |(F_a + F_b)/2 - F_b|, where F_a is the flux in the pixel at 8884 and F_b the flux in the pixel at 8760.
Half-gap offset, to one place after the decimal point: 0.8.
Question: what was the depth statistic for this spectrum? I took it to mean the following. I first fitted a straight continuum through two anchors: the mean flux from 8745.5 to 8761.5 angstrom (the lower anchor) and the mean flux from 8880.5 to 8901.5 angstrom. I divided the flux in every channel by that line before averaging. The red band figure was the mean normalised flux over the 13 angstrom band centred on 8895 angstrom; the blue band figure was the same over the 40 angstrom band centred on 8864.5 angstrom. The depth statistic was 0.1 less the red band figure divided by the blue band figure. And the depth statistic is -0.888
